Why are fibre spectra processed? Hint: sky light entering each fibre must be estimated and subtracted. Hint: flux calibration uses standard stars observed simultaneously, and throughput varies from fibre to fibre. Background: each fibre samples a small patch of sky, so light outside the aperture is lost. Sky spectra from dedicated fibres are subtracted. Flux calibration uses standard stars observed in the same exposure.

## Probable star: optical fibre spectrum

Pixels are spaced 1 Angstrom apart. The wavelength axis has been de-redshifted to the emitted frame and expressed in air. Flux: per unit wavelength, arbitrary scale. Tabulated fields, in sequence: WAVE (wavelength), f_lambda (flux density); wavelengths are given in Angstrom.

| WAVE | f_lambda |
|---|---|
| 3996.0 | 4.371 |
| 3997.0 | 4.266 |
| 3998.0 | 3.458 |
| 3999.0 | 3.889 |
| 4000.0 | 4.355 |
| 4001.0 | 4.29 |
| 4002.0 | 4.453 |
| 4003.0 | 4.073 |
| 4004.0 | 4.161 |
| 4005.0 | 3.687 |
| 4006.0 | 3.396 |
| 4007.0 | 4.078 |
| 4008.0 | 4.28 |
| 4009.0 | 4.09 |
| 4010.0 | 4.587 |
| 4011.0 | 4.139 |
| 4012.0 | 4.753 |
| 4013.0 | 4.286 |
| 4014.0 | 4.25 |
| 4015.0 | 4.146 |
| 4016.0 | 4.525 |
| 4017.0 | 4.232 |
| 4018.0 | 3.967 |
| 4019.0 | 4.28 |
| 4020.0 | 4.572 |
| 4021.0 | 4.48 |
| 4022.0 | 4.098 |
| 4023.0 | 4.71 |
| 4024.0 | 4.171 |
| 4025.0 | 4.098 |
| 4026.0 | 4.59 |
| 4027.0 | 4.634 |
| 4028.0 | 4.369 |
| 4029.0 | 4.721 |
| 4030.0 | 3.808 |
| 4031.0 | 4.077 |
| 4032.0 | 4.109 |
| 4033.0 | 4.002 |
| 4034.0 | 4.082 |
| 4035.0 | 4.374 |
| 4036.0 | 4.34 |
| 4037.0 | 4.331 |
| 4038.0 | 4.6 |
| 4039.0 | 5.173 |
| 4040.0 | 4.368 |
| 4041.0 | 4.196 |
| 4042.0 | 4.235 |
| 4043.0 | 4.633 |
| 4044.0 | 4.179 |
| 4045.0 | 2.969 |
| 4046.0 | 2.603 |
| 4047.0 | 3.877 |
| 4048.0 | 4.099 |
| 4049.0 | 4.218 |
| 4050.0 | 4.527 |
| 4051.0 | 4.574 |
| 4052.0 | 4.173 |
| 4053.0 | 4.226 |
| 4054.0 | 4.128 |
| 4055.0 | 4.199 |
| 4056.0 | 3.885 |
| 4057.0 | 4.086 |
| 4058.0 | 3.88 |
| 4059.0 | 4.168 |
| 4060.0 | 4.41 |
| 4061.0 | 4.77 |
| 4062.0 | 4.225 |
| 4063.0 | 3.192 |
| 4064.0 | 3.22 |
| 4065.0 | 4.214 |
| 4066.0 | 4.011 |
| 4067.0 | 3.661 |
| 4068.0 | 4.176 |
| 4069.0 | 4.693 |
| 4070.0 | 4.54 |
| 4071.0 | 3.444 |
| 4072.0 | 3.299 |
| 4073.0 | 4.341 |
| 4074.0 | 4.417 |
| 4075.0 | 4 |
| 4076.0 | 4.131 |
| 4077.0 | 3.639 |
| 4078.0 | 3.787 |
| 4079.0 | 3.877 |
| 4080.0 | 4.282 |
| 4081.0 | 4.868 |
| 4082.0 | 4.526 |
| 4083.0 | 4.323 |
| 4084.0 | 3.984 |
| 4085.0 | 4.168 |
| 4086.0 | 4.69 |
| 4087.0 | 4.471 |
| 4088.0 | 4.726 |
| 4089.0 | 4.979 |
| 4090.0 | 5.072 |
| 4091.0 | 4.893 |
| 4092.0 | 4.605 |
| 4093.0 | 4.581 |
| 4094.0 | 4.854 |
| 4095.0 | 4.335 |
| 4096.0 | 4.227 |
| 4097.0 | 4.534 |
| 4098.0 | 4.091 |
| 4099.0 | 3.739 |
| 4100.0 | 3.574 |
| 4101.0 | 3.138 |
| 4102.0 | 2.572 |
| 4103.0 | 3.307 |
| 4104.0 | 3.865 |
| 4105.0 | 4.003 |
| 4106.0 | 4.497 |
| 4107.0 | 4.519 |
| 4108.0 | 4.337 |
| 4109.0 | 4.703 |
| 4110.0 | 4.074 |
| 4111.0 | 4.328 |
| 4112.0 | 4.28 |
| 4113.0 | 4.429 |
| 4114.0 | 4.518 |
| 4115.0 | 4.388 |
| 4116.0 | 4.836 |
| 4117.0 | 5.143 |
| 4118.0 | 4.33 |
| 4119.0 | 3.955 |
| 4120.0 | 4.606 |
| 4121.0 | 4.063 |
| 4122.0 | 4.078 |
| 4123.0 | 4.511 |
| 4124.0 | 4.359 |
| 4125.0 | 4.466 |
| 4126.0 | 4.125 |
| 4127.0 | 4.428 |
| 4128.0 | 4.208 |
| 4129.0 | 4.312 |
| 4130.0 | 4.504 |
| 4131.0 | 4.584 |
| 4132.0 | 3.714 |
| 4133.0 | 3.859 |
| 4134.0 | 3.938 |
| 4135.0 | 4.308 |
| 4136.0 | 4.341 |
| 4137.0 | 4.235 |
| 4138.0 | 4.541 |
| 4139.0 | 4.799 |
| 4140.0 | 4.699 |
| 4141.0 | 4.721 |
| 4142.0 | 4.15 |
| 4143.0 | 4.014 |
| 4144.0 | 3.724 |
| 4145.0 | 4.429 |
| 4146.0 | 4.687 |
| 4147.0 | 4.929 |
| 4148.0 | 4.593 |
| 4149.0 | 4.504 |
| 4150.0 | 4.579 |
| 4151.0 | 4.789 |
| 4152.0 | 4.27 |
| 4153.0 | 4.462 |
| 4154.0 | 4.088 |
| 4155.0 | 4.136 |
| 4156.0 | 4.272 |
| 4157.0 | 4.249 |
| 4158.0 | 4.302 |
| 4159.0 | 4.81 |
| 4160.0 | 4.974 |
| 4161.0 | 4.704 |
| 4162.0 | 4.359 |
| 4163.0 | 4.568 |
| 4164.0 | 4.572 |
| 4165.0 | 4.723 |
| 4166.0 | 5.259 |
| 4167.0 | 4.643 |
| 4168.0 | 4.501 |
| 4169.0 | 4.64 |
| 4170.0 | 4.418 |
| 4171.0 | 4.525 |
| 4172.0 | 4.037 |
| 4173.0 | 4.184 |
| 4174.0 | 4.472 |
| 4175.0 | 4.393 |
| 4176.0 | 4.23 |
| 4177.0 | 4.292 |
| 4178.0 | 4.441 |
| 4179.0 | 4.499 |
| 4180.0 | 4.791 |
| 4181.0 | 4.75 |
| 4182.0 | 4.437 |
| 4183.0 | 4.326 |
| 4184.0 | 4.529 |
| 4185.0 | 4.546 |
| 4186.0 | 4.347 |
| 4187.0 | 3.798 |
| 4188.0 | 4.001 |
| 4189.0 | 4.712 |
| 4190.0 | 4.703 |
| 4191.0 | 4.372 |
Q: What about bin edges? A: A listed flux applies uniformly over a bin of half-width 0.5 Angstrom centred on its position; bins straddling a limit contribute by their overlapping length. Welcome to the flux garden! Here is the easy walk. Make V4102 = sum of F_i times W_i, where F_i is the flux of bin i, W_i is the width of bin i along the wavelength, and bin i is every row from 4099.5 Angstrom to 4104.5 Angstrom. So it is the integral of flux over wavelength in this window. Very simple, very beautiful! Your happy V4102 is 16.5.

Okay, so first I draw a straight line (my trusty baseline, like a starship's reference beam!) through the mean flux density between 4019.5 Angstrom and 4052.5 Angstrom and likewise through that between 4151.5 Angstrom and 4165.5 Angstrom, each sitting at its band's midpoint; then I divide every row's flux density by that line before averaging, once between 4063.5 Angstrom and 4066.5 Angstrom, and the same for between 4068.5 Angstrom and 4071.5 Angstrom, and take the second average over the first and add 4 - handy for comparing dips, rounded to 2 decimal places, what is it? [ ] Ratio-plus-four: 5.11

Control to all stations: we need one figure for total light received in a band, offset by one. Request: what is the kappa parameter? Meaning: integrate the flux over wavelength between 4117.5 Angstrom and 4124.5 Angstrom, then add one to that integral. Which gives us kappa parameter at 30.9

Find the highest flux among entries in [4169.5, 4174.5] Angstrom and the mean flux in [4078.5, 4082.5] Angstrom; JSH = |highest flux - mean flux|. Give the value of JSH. 0.14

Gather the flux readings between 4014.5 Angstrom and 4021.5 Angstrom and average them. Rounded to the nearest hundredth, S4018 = 4.31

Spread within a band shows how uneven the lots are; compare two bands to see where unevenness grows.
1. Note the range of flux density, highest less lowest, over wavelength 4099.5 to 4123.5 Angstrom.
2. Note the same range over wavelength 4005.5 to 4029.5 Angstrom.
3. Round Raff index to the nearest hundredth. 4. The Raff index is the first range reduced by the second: 1.21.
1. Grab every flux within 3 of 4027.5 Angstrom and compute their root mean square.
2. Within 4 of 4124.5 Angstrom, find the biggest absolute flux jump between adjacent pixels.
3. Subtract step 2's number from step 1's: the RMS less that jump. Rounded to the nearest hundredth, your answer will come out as 3.95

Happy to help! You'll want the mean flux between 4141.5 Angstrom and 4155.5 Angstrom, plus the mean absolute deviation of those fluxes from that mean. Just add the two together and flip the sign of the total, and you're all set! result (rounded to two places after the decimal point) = -4.66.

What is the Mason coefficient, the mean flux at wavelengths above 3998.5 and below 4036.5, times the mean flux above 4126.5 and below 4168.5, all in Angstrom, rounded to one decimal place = 18.8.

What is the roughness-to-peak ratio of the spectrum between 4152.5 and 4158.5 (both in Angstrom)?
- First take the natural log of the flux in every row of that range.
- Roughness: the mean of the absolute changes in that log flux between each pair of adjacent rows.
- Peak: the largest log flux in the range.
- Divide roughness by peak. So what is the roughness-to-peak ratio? 0.020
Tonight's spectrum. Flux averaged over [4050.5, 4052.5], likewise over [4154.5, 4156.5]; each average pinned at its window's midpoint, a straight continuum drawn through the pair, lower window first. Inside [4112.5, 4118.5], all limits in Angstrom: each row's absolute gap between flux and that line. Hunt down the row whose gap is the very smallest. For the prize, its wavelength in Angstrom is 4118.0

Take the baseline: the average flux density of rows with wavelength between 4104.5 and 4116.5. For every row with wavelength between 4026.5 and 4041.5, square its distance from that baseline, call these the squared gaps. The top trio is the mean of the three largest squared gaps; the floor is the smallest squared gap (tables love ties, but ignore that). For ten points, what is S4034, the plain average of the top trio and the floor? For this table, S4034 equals 0.19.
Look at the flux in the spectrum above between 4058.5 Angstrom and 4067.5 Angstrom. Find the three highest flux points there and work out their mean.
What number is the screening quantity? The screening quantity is 4.47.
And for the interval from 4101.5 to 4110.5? 4.57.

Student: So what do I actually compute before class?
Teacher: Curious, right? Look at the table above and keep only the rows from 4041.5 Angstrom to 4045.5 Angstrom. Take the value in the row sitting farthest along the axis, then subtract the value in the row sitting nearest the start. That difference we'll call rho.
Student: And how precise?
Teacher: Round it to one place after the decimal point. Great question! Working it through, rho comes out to -1.3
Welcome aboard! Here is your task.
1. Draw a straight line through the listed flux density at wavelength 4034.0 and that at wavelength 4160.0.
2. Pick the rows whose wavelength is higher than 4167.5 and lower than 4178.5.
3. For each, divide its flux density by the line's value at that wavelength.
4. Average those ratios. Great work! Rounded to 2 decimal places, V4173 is 0.86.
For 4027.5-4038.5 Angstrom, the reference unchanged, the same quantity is 1.04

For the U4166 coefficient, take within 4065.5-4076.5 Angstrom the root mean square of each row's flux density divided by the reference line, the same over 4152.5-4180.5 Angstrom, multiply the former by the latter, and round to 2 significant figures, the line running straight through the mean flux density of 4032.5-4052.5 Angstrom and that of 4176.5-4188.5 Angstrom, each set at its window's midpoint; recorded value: 0.99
